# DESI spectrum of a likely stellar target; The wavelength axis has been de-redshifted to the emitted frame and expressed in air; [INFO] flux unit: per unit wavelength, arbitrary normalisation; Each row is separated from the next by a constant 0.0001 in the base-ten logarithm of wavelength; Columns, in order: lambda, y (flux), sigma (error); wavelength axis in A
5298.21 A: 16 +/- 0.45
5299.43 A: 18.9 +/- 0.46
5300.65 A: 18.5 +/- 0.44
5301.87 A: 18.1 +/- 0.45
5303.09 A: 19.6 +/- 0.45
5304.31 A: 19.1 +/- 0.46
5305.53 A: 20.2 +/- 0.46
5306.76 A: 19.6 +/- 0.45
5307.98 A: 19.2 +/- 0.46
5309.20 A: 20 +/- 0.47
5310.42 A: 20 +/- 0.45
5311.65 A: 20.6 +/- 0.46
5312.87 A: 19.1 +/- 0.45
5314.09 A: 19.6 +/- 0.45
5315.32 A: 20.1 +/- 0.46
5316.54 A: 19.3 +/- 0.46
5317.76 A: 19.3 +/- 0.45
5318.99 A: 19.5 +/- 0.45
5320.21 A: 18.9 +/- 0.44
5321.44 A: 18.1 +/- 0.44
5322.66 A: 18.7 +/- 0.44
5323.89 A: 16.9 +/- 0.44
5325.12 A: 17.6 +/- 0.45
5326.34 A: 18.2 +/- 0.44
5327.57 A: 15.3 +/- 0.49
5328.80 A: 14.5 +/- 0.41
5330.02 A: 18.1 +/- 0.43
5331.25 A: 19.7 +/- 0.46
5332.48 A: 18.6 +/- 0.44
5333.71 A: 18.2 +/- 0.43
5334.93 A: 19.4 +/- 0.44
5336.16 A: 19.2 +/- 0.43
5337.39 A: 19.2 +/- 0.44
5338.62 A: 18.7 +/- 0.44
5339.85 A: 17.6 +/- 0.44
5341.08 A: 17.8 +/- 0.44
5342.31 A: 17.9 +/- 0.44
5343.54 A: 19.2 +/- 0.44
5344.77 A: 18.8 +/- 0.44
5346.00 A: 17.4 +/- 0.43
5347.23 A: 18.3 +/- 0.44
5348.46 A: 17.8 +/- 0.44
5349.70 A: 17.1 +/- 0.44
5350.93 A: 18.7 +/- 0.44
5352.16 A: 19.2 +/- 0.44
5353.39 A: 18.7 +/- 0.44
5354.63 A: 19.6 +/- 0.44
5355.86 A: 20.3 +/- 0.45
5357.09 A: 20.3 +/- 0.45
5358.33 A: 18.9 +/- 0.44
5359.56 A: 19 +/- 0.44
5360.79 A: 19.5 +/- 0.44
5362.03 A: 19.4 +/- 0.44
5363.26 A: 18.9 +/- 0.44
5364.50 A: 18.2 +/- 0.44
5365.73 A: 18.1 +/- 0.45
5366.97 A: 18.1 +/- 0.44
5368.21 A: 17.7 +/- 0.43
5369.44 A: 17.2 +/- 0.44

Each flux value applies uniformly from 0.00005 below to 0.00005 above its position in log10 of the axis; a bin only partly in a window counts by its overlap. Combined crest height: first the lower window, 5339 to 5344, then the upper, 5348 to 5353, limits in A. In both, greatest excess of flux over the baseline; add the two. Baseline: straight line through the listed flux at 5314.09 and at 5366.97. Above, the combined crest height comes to 1.1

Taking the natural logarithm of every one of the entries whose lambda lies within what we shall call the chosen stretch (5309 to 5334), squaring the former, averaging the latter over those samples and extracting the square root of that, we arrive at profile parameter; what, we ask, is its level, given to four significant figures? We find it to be 2.920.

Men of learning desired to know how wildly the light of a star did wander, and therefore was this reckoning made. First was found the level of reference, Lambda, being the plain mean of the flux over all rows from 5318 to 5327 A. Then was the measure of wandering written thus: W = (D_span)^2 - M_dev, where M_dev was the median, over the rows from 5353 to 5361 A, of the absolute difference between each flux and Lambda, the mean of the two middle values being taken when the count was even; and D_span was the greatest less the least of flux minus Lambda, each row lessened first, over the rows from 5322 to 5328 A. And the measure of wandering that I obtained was 10.3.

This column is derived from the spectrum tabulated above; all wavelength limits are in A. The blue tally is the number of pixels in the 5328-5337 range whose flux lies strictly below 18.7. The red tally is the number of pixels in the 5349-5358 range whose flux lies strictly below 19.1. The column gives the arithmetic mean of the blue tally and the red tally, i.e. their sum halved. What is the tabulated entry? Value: 3.5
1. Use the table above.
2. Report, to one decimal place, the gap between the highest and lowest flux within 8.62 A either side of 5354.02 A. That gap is 3.2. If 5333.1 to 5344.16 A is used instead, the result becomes 1.8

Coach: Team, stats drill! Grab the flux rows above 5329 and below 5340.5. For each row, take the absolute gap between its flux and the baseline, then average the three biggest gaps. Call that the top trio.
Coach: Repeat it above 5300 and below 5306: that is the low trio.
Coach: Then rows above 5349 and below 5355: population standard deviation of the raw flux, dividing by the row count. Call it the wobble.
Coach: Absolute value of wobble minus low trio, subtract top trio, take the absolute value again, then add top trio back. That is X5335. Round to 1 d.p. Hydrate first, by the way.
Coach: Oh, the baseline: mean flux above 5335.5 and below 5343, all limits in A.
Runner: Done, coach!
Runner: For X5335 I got 1.7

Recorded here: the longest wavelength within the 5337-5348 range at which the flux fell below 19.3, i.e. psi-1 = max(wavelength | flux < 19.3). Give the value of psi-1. 5347.23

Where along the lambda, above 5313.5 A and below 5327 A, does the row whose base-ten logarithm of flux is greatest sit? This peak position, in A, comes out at 5315.32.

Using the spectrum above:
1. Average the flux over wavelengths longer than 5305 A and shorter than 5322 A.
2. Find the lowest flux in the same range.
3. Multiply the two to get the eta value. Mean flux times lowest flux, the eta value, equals 354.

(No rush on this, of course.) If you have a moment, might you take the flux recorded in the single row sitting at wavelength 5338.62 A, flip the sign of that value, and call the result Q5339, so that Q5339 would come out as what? -18.7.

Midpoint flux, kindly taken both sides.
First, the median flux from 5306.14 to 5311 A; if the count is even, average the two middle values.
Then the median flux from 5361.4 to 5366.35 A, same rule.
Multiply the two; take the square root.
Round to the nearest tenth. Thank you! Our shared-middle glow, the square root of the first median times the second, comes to 19.2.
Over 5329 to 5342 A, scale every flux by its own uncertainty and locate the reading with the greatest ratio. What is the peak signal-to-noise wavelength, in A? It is 5336.16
